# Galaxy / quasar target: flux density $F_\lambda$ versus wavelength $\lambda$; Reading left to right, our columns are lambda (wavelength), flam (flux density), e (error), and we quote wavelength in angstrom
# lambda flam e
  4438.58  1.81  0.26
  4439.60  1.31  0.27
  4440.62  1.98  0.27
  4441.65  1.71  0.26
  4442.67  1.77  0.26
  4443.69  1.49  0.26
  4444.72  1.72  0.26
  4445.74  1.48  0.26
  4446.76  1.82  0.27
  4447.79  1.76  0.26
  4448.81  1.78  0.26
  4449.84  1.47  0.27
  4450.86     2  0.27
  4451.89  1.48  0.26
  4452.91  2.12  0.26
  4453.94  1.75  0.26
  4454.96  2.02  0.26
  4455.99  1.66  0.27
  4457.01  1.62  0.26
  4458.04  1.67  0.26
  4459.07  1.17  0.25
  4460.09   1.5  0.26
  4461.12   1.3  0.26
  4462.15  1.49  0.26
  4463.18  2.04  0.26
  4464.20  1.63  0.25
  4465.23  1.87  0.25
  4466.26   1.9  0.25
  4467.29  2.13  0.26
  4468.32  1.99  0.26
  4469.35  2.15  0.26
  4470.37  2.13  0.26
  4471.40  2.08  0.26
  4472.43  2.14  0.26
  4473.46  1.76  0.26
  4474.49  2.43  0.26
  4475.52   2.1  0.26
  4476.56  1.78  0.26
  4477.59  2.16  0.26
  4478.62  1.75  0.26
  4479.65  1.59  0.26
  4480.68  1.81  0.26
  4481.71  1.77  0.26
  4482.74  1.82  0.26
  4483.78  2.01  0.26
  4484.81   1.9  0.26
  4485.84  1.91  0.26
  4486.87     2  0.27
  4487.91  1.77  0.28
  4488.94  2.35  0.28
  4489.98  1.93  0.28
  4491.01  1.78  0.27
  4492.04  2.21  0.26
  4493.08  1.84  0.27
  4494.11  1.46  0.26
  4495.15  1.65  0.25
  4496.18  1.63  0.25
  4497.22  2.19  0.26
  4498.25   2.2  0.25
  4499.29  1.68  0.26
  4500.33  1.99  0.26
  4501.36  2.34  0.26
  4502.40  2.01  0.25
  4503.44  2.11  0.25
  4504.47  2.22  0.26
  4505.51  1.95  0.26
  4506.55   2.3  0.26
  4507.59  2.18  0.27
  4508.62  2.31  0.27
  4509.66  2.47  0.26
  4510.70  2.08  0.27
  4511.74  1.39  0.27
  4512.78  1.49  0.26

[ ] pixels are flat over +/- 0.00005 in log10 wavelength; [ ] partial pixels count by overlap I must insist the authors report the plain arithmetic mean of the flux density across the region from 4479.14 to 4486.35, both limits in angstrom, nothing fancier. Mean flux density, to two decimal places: 1.83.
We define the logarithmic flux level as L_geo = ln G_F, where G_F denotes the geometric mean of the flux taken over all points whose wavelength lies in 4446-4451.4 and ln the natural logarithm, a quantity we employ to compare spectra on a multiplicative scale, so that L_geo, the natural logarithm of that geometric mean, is 0.56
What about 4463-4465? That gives 0.60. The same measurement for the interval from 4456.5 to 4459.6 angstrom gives 0.38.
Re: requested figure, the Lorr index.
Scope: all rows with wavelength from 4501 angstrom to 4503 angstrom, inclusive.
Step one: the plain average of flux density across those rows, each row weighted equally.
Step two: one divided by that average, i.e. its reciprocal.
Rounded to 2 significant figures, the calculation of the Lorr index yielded 0.46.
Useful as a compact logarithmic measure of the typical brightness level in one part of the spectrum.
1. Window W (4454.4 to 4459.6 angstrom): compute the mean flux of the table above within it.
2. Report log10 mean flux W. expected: 0.21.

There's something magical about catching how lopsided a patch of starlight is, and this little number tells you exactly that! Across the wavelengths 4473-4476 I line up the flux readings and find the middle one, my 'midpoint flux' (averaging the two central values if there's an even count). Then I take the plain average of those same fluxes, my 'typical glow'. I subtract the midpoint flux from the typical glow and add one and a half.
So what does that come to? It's 1.50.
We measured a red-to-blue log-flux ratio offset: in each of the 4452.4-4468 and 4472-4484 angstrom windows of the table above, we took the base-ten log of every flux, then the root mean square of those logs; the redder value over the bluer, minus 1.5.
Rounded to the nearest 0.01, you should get -0.32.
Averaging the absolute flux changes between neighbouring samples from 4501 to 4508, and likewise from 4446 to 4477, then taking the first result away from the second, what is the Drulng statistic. 0.06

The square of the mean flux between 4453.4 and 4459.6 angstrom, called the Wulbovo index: 2.72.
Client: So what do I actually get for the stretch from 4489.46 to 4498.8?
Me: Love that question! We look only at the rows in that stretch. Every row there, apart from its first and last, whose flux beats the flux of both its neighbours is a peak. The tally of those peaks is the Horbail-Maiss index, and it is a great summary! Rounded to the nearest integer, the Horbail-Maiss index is 2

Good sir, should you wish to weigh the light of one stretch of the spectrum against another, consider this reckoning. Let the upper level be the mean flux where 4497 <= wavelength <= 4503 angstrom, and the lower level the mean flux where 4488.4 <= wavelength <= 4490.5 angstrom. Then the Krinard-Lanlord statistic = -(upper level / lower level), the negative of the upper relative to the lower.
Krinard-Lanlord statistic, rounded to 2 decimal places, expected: -0.97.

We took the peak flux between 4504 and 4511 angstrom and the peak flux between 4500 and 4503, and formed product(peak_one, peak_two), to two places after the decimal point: 5.78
